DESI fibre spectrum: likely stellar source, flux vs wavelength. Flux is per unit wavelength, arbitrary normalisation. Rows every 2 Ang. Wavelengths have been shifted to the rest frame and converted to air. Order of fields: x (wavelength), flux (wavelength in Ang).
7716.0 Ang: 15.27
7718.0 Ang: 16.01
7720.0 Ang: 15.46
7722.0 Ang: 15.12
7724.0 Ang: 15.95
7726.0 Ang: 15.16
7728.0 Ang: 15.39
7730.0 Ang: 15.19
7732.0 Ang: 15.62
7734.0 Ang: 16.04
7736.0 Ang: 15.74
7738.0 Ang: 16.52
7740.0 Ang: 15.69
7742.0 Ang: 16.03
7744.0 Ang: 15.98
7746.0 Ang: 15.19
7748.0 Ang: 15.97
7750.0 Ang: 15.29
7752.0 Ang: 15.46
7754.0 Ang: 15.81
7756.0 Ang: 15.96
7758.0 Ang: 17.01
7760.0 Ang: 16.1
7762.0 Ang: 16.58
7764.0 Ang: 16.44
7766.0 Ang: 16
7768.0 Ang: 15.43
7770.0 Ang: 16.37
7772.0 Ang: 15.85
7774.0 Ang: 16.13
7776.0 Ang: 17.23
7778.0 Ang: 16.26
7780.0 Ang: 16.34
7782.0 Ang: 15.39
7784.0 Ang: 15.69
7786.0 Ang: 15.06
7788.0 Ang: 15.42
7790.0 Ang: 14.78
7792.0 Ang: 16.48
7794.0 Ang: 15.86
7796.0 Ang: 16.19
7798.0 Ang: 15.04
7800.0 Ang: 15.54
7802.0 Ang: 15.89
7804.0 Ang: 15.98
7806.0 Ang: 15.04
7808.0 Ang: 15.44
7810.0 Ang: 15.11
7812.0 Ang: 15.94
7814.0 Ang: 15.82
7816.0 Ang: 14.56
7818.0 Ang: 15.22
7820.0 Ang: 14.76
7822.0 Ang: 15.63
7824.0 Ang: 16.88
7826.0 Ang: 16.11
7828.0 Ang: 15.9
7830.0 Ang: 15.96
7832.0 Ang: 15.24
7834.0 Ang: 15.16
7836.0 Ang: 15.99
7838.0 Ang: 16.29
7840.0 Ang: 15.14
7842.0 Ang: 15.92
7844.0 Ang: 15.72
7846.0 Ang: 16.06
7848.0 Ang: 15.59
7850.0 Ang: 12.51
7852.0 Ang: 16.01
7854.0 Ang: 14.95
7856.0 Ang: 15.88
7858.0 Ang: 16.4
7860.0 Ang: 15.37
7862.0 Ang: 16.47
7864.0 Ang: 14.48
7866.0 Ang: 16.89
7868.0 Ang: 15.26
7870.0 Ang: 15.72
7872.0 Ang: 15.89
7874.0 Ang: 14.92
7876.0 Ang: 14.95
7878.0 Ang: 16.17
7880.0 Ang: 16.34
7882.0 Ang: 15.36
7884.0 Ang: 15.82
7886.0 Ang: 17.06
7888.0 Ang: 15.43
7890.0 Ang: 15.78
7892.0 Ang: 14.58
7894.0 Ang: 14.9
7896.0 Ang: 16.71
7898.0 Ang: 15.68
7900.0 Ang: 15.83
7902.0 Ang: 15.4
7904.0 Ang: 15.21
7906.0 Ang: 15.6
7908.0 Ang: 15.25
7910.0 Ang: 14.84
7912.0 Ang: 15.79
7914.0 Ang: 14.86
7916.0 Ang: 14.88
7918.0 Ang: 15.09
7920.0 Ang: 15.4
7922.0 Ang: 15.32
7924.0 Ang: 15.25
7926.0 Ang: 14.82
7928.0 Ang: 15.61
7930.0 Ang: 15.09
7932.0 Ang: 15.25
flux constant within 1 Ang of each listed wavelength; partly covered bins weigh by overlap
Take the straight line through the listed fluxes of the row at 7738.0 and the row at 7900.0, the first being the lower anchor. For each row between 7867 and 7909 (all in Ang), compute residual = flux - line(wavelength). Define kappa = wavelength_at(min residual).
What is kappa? 7892.0 Ang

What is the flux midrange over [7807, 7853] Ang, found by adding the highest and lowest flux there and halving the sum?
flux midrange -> 14.7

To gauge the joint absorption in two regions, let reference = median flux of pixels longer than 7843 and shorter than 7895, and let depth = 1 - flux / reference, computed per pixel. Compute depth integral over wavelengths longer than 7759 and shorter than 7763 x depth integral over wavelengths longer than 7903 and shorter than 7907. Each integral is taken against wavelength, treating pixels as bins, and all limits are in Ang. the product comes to -0.013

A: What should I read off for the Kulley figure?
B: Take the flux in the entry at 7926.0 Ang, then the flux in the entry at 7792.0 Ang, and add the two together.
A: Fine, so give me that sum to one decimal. 31.3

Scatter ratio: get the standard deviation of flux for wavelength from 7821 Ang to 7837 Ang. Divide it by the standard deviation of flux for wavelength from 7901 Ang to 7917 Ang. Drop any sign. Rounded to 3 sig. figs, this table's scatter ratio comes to 1.52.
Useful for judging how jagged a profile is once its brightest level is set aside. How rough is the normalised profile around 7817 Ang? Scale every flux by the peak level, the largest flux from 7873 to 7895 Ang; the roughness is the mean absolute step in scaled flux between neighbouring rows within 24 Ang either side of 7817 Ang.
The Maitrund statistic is 0.035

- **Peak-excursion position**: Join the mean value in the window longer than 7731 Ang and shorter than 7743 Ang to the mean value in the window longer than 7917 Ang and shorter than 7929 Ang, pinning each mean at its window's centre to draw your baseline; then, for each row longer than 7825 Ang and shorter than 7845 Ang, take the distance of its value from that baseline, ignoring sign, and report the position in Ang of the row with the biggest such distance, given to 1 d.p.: 7838.0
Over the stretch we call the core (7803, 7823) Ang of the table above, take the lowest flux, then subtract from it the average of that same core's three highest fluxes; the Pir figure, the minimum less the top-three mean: -1.35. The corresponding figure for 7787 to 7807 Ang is -1.44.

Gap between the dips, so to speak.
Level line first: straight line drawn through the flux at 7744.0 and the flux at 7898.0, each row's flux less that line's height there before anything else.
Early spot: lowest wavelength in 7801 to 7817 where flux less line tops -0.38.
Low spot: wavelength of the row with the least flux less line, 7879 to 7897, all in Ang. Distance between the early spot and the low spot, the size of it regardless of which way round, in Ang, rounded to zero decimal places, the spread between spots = 90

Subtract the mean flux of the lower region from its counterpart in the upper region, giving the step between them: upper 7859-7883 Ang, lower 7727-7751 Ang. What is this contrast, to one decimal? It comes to -0.1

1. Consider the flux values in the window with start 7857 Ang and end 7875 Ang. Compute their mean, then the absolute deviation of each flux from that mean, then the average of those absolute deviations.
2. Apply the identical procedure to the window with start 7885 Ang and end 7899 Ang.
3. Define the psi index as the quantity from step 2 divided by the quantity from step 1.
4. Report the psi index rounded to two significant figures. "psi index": 1.1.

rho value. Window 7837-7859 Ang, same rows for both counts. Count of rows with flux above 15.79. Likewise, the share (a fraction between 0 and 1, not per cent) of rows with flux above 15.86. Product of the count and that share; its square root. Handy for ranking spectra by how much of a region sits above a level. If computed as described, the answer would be 1.8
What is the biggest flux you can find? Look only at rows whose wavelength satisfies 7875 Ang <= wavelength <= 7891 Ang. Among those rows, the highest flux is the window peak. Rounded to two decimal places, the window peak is 17.06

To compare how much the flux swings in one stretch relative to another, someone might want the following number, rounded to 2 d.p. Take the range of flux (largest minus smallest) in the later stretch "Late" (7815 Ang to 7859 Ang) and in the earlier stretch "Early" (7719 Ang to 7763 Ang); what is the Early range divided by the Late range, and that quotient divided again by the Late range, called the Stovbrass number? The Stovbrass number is 0.10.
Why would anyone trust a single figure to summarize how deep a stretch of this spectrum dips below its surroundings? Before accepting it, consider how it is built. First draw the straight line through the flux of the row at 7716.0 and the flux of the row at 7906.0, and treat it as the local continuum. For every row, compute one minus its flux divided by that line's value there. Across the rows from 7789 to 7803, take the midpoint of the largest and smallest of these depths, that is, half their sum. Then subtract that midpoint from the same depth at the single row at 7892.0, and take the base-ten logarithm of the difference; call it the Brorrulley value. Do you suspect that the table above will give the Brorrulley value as -1.1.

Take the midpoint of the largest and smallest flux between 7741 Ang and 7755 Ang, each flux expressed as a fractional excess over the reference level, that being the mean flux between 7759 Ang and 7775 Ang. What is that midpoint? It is -0.031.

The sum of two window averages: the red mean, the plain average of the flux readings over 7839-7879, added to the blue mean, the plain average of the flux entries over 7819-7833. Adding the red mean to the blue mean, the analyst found 31.3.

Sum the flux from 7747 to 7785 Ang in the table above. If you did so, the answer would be 305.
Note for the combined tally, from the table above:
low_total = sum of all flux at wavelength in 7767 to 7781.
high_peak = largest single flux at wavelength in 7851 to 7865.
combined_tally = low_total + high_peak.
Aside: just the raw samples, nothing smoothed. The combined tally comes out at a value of 130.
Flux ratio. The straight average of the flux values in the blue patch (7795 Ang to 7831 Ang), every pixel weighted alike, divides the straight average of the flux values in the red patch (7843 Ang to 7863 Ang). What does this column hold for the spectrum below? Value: 0.993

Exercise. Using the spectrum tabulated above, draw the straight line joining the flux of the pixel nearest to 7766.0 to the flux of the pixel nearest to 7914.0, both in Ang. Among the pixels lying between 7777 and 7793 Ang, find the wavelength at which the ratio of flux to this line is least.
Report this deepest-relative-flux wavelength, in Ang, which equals 7790.0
